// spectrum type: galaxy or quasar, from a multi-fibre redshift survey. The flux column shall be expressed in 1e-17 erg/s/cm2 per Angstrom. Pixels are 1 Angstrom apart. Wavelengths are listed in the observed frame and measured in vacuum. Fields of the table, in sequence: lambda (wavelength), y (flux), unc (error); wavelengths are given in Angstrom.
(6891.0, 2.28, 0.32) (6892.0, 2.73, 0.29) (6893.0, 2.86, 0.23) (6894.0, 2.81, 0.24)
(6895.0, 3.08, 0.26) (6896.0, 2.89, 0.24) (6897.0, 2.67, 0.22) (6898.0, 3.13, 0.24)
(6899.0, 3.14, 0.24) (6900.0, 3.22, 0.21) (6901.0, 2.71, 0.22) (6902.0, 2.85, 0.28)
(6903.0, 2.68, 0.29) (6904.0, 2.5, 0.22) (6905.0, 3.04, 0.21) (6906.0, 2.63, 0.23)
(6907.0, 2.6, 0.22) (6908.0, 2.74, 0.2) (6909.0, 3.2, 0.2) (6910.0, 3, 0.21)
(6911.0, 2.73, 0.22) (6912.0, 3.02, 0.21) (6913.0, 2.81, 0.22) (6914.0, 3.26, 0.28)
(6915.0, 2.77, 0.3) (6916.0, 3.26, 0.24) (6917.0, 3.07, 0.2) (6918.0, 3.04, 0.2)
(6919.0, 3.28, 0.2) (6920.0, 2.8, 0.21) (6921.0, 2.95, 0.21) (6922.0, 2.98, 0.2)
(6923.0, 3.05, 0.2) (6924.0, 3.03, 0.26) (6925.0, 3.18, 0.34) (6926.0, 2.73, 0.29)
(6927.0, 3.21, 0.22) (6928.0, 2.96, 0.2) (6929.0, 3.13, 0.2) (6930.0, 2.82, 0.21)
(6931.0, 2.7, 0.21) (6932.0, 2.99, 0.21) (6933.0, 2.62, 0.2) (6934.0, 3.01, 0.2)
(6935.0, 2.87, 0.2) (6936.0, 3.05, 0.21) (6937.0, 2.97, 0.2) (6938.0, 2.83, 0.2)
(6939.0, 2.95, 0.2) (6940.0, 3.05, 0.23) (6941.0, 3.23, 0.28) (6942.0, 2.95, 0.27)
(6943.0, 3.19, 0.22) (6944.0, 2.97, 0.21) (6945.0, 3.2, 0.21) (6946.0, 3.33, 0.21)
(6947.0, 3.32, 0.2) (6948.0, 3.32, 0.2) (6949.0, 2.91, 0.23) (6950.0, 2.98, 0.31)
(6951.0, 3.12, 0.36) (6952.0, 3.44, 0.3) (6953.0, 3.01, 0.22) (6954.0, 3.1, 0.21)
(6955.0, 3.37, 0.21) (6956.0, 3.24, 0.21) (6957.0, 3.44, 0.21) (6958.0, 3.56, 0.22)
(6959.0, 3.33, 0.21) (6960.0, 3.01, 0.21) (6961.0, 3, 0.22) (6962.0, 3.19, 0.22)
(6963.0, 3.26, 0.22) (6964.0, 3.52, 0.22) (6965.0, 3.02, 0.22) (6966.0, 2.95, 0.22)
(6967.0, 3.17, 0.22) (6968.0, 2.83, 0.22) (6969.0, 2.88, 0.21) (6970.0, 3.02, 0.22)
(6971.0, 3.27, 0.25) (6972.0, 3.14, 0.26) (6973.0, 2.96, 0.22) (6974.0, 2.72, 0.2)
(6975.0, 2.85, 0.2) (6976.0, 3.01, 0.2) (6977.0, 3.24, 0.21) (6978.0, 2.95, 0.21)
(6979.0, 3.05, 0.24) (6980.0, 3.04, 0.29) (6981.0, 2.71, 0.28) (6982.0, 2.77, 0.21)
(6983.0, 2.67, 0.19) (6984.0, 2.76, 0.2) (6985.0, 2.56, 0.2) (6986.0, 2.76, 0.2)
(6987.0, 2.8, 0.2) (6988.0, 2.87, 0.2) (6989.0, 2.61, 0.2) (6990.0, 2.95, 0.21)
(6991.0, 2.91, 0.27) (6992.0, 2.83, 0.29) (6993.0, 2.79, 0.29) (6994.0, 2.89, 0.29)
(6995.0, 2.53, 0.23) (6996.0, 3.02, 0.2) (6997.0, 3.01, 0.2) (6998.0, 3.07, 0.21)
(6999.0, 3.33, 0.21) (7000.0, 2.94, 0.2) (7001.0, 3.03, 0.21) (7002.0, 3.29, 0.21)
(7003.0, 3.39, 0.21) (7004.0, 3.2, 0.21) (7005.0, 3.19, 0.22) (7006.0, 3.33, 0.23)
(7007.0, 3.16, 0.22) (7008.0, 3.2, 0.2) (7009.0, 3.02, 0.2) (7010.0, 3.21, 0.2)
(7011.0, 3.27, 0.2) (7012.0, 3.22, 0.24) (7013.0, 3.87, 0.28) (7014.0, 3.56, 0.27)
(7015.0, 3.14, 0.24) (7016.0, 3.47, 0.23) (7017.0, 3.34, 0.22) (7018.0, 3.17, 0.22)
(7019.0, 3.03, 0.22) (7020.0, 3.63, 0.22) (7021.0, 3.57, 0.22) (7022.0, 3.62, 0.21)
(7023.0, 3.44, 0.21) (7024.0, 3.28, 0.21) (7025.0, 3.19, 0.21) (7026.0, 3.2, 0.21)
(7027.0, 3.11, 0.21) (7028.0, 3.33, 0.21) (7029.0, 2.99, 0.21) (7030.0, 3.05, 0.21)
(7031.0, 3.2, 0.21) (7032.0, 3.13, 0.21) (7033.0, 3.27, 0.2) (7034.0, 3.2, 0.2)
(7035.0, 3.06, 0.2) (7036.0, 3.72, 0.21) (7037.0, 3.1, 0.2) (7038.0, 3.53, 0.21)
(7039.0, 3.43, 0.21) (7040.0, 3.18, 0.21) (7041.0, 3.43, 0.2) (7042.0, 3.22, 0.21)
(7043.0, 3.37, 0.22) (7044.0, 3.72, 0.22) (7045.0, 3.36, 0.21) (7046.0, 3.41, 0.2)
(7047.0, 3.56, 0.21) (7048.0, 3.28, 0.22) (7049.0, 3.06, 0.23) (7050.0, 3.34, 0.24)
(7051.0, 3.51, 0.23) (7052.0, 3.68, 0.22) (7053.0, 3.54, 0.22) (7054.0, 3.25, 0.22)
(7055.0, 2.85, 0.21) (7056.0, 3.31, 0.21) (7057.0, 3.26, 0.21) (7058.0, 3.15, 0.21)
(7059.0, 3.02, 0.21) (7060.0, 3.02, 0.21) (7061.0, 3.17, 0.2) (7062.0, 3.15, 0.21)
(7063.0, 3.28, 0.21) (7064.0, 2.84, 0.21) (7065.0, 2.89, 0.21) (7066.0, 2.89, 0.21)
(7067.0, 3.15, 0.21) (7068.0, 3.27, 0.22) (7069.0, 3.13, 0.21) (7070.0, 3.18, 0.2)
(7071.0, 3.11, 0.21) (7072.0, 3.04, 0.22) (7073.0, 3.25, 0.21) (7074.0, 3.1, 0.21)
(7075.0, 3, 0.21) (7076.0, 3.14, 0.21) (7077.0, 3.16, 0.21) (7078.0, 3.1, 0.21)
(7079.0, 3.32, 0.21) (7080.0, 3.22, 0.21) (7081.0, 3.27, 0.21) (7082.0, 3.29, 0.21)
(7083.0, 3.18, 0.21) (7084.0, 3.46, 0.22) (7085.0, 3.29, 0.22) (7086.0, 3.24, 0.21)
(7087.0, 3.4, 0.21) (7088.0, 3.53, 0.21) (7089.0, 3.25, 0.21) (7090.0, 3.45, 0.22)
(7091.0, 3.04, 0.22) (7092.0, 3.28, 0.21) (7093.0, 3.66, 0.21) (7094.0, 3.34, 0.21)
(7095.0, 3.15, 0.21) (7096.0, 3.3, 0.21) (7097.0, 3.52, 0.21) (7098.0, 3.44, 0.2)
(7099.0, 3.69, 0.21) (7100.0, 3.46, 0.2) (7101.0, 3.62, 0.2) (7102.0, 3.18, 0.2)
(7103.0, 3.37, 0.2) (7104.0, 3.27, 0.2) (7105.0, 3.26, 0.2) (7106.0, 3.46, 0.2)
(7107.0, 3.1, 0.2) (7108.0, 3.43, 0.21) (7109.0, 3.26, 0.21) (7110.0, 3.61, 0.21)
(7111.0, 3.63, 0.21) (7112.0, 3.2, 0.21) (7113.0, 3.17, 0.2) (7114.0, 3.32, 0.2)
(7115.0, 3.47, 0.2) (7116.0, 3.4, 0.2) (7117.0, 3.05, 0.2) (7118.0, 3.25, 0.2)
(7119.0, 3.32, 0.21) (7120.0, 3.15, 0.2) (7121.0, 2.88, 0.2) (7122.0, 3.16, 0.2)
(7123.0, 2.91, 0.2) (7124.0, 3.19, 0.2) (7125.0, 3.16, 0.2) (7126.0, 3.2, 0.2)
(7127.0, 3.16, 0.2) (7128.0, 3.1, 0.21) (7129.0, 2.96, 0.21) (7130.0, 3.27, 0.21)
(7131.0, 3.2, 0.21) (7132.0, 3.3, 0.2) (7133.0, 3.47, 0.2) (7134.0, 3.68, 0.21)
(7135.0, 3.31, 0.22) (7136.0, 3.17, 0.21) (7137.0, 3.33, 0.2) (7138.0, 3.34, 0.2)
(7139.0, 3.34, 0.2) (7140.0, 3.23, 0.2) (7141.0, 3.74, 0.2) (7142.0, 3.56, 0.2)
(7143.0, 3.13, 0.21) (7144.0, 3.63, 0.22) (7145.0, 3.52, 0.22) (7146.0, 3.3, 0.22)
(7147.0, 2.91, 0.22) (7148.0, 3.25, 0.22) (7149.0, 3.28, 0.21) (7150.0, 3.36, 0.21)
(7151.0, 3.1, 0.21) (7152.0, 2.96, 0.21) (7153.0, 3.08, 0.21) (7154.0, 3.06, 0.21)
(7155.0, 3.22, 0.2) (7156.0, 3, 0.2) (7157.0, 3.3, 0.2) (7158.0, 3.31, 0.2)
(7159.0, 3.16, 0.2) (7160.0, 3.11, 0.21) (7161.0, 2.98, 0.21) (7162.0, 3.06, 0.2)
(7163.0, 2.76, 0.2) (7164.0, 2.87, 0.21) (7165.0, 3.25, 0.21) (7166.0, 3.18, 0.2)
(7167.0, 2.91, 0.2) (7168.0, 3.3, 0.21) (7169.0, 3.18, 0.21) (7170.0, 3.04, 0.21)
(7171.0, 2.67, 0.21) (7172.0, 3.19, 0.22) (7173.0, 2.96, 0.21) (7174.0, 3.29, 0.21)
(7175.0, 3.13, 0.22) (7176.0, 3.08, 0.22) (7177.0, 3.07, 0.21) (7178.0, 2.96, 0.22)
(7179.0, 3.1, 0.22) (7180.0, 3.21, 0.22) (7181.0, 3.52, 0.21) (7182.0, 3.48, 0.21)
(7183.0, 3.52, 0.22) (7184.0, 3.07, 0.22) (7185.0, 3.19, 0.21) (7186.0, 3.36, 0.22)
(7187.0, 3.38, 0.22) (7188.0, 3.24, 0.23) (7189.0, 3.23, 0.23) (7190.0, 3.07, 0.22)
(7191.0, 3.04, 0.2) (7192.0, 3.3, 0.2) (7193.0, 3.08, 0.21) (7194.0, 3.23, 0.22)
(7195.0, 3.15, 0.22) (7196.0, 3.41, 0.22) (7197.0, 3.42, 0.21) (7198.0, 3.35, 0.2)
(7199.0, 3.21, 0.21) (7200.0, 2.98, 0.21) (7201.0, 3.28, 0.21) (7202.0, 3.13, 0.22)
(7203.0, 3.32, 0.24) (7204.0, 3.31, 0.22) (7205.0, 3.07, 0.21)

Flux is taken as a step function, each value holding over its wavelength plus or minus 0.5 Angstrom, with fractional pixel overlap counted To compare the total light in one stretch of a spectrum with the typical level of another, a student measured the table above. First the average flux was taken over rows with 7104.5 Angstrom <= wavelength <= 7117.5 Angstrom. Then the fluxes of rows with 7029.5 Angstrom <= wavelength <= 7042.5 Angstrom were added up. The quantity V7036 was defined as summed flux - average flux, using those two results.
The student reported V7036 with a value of 39.2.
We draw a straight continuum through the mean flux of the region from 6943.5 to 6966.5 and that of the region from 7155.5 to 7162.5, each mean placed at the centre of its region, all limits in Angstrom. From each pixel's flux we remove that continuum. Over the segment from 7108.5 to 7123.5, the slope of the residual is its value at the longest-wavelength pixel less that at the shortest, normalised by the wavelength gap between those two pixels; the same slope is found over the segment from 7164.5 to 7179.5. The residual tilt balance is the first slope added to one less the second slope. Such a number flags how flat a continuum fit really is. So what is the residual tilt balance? 0.99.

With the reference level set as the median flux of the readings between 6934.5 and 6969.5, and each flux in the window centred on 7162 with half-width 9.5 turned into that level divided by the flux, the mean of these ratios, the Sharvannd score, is 1.01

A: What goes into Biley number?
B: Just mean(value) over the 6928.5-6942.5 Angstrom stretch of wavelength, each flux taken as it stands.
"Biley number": 2.94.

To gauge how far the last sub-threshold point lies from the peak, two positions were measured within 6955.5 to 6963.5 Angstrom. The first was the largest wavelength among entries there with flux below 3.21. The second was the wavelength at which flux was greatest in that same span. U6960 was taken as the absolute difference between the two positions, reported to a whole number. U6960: 4 Angstrom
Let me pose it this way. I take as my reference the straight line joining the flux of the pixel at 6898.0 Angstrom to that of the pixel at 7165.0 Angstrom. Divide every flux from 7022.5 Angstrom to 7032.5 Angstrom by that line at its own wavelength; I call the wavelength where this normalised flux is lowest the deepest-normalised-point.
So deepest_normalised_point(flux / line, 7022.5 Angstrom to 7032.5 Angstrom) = 7029.0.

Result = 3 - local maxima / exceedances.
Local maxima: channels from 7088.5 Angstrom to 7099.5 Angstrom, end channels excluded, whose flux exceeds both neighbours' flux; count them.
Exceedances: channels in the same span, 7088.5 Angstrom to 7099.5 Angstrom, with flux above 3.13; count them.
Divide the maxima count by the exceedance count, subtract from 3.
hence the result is 2.70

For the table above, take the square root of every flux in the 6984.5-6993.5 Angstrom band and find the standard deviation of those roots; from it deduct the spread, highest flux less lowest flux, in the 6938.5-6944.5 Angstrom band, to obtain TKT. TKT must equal -0.24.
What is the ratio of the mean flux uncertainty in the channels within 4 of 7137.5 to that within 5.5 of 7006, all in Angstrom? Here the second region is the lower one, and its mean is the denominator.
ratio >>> 0.976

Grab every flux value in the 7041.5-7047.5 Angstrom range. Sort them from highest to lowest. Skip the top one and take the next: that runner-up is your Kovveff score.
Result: 3.56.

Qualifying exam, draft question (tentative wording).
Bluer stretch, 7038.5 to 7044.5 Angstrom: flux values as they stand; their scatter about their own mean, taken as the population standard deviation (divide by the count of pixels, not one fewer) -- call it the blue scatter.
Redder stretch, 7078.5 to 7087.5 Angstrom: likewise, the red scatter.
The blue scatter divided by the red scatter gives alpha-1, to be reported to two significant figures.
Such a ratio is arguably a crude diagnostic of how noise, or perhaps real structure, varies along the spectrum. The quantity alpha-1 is 2.1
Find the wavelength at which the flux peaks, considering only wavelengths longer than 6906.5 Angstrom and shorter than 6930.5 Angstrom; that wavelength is 6919.0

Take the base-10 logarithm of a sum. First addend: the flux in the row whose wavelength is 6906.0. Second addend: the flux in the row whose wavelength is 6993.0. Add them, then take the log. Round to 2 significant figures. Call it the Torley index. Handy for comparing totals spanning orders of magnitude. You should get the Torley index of 0.73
